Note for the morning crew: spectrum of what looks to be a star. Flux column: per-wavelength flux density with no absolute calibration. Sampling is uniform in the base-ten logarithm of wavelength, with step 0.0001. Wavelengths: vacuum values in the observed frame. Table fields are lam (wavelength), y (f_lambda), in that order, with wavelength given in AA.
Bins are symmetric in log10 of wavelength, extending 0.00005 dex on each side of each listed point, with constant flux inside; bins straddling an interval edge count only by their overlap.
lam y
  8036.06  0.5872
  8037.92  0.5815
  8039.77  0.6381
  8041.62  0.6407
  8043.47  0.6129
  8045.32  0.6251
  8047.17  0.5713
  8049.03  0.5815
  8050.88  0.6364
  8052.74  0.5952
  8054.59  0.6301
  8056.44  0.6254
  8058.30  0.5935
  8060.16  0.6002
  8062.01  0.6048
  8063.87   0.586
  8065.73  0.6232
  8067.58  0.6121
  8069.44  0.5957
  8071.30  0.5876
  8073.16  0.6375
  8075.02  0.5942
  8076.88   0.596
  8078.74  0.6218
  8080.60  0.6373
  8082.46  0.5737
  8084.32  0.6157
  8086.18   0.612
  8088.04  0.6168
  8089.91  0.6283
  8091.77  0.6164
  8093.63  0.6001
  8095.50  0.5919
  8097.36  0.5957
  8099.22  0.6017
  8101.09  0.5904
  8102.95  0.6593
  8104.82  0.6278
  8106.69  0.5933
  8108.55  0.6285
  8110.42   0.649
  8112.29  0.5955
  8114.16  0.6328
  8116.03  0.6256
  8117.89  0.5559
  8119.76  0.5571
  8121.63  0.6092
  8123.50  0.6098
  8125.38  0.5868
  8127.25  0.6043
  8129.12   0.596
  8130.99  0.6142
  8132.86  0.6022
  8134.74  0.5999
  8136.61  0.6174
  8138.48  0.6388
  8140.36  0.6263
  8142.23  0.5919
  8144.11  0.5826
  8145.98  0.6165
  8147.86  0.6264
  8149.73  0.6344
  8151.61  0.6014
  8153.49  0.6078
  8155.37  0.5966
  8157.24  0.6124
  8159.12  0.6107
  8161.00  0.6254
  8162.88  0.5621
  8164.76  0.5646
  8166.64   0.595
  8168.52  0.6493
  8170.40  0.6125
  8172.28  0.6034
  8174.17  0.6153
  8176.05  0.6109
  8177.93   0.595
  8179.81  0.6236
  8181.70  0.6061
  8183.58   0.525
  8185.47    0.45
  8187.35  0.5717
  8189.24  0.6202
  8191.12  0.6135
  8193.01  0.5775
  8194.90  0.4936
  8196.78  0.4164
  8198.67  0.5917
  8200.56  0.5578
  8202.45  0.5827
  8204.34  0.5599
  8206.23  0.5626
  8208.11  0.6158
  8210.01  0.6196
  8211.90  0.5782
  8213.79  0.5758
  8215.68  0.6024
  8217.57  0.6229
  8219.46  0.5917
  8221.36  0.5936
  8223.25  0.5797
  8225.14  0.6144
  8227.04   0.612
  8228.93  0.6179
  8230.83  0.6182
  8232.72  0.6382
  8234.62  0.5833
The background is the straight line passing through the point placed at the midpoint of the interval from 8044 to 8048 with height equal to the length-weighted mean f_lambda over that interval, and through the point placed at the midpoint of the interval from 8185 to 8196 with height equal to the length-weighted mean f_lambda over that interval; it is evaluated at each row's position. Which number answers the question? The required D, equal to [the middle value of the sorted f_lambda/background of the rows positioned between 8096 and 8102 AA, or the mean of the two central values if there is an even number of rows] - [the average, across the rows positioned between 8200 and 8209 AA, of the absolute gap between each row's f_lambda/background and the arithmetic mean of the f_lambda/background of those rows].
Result 0.98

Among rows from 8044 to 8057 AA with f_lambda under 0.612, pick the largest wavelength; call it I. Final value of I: 8052.74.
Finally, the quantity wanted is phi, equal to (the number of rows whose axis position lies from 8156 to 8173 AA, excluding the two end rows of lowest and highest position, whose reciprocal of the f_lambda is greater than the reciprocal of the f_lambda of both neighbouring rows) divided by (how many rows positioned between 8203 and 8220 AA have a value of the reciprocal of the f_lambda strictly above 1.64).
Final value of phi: 0.33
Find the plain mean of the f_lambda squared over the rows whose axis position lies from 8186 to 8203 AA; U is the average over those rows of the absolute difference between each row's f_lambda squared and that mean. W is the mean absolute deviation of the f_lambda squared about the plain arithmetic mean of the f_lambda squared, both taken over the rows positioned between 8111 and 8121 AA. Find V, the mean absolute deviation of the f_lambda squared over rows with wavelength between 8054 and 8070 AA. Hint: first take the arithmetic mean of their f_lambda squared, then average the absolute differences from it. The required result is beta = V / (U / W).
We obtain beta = 0.012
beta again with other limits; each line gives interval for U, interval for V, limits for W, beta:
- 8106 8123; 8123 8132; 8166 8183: 0.005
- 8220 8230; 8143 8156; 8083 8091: 0.007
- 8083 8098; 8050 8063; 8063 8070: 0.025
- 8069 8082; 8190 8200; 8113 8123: 0.112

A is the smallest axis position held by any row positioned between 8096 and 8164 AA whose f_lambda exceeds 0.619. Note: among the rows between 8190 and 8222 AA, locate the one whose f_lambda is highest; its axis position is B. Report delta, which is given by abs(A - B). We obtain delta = 114.6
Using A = 8102.95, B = 8217.57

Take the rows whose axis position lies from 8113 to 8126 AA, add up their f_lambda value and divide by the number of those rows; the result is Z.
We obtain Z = 0.597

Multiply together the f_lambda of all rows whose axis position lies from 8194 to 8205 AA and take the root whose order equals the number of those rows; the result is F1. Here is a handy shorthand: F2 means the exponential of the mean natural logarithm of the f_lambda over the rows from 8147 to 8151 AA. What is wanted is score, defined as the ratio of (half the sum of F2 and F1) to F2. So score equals 0.920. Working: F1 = 0.530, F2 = 0.630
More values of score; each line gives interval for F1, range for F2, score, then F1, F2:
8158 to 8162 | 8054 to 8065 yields 1.010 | 0.618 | 0.606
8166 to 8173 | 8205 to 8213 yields 1.018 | 0.615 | 0.594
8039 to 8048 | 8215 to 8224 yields 1.016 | 0.617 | 0.598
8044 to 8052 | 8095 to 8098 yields 1.008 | 0.603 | 0.594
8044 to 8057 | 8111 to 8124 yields 1.010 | 0.609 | 0.597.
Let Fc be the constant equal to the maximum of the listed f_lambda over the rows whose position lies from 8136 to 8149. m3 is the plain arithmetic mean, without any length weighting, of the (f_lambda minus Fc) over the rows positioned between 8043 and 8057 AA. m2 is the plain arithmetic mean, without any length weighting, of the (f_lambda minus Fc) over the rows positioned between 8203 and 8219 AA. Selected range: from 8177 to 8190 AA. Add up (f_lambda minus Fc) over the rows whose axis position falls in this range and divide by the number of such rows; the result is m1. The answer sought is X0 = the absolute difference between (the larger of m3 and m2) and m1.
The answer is 0.040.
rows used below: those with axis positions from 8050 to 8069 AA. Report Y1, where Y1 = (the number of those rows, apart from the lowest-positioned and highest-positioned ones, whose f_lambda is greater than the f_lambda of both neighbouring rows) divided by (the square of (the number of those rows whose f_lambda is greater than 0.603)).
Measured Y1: 0.083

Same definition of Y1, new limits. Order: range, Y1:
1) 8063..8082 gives 0.080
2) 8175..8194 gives 0.080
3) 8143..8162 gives 0.061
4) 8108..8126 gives 0.083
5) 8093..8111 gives 0.125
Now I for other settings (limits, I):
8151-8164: 8162.88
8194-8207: 8206.23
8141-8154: 8153.49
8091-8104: 8101.09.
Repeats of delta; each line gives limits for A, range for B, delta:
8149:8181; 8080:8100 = 69.1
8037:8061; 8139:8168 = 110.0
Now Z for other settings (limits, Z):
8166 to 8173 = 0.615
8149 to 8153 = 0.618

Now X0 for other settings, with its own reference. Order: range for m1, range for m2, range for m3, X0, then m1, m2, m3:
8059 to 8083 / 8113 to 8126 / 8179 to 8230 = 0.009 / -0.03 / -0.042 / -0.062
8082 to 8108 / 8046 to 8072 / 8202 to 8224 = 0.006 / -0.03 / -0.036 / -0.048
